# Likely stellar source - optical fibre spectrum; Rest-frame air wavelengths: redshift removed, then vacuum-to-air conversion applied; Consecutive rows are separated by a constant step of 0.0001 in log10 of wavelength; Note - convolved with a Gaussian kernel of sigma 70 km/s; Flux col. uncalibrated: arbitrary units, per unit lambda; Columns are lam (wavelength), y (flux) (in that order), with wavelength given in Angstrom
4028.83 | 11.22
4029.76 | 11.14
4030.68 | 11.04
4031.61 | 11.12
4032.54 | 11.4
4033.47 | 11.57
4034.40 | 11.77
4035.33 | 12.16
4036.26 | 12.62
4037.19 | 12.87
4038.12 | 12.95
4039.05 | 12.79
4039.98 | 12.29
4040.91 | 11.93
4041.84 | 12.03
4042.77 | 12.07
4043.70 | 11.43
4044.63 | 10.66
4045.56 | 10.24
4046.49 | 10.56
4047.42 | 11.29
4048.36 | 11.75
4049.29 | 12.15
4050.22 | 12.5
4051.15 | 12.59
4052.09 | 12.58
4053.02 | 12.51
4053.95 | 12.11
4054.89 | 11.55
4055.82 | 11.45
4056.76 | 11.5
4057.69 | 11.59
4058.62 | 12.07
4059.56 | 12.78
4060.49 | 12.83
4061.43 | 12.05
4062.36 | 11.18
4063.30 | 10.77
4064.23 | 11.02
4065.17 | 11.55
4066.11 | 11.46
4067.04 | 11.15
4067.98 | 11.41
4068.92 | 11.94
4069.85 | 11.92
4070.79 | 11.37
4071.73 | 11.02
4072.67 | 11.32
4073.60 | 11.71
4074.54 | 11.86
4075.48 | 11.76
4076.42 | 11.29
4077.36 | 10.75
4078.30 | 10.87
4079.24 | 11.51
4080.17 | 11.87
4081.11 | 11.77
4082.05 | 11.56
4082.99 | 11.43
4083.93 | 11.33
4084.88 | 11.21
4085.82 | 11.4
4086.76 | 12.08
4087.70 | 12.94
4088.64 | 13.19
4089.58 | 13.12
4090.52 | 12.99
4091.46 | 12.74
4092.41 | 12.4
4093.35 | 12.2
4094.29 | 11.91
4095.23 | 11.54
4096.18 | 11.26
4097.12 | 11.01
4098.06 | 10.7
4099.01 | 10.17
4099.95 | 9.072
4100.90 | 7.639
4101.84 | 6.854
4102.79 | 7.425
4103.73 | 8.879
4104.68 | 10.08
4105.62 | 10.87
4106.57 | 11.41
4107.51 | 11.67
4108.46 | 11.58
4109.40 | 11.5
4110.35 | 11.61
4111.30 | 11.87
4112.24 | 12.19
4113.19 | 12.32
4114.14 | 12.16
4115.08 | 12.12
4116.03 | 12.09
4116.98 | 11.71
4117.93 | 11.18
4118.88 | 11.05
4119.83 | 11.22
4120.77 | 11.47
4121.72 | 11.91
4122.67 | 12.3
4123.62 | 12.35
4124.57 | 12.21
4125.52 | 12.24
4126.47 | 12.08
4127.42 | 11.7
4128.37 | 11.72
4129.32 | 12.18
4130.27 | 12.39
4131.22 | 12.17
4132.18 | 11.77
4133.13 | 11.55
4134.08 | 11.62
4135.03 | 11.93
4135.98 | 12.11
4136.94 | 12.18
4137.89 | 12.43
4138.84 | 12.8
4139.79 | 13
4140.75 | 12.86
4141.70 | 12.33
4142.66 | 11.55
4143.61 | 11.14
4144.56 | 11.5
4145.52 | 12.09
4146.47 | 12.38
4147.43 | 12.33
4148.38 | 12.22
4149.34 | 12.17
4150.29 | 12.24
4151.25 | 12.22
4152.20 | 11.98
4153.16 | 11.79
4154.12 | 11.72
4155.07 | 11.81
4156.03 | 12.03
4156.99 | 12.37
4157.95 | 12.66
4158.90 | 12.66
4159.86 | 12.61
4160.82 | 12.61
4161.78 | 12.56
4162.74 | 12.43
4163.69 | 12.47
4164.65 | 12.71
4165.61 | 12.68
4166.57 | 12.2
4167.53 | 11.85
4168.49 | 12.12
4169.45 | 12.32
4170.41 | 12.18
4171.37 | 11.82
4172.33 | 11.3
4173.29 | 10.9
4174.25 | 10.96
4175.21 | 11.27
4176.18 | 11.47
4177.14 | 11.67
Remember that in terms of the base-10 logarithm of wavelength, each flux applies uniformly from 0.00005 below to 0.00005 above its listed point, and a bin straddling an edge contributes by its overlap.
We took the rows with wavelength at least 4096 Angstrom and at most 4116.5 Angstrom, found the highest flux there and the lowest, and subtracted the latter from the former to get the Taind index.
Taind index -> 5.5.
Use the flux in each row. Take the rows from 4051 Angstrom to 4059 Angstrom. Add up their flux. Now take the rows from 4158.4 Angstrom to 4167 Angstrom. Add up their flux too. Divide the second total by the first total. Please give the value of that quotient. 1.05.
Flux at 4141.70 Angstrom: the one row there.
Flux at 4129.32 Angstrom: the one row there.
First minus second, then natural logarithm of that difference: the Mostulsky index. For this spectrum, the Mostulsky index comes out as -1.9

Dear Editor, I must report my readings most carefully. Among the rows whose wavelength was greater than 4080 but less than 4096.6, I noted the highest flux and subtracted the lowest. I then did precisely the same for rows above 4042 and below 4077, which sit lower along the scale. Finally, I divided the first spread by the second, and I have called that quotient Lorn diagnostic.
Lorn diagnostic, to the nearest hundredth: 0.76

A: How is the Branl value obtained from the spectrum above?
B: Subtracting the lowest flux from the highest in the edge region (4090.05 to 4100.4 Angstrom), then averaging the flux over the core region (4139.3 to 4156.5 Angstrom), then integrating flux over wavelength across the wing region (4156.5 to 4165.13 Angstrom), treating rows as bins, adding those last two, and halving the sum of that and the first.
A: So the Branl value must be 62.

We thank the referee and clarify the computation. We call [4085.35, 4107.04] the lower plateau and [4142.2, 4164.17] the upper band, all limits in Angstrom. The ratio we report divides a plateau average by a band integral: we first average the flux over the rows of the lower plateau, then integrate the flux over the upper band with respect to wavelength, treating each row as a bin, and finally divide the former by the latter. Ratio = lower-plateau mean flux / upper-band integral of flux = 0.0410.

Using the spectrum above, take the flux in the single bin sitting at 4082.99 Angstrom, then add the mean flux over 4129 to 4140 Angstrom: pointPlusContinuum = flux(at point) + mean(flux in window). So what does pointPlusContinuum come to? 23.6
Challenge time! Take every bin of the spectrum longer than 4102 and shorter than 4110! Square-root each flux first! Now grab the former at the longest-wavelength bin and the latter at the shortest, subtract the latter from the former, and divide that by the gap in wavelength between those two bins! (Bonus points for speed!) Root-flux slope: 0.10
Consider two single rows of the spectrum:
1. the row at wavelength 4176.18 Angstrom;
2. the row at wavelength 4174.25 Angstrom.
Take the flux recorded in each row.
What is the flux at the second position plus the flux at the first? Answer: 22.4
